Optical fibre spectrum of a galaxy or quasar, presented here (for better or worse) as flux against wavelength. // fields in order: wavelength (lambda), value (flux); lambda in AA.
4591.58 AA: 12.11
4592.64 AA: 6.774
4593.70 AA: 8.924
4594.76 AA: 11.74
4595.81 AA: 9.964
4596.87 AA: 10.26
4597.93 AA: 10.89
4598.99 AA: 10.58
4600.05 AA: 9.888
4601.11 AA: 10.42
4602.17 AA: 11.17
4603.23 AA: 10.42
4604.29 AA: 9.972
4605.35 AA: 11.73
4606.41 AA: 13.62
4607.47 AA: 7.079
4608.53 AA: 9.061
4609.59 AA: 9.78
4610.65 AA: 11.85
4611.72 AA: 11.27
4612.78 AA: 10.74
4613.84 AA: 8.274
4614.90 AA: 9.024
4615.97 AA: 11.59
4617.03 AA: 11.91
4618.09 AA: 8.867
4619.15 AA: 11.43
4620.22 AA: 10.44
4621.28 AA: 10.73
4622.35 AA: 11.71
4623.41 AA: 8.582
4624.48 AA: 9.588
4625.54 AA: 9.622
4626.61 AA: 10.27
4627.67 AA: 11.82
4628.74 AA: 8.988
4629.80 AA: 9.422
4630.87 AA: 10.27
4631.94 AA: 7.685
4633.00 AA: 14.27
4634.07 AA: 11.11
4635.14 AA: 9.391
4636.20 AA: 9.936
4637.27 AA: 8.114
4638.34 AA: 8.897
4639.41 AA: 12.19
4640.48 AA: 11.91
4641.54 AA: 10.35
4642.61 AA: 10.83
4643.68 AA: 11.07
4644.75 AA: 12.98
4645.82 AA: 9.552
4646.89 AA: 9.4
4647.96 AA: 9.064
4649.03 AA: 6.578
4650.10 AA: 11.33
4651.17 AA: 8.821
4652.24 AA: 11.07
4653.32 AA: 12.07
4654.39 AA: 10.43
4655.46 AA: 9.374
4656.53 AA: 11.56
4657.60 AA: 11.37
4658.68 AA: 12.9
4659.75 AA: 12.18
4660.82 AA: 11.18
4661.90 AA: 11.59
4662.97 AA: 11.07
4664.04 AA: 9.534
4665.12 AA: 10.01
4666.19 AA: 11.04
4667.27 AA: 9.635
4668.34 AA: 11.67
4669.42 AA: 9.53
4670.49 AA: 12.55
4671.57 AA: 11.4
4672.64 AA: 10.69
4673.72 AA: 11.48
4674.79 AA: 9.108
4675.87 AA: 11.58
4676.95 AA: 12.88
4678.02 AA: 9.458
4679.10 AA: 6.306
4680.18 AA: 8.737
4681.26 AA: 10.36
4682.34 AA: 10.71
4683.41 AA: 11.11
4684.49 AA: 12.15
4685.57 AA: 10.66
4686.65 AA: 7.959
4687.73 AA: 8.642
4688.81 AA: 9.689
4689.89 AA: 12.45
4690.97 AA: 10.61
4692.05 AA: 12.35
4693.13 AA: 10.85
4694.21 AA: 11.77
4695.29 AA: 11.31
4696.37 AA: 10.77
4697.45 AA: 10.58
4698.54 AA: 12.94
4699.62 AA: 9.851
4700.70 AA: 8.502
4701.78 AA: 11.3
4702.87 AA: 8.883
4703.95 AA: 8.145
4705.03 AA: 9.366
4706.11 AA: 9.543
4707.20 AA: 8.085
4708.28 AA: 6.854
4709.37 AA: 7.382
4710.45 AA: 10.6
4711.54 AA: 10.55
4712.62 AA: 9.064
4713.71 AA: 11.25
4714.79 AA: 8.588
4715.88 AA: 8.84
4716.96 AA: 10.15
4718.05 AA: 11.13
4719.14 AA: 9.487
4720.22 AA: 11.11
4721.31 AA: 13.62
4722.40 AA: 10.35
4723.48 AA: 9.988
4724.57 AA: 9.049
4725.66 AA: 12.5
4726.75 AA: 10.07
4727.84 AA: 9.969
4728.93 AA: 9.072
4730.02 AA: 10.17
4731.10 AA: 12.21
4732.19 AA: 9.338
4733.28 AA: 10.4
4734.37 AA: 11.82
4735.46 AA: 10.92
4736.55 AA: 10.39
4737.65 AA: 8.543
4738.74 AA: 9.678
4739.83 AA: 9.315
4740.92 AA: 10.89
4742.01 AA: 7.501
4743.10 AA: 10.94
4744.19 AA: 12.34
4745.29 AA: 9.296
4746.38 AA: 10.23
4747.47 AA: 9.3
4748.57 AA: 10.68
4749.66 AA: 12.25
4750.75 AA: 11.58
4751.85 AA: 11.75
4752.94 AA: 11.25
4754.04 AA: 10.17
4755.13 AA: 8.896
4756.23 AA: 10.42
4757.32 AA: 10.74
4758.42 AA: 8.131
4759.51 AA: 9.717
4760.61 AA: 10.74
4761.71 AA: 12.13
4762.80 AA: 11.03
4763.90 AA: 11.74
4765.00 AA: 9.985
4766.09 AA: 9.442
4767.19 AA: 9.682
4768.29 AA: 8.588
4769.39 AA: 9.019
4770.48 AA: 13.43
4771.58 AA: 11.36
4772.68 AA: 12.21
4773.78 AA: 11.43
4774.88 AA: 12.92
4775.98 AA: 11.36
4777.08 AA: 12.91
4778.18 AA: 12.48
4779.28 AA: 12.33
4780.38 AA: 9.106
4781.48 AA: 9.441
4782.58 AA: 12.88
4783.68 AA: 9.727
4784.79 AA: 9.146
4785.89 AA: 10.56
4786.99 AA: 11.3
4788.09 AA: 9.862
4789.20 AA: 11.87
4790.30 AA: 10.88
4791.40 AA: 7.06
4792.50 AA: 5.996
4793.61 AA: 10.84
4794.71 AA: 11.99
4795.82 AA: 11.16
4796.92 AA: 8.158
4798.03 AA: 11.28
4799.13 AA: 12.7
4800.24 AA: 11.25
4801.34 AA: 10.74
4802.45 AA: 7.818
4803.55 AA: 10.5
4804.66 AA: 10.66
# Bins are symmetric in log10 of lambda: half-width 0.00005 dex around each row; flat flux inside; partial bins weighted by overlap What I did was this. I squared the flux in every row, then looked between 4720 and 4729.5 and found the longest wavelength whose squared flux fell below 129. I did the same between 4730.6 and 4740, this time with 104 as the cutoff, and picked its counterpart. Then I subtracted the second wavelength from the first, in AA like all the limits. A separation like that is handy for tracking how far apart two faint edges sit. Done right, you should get -10.9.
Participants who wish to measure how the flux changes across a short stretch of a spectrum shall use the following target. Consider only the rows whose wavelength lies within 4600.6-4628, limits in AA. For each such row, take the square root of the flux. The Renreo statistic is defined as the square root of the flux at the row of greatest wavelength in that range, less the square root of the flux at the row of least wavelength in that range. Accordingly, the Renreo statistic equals 0.2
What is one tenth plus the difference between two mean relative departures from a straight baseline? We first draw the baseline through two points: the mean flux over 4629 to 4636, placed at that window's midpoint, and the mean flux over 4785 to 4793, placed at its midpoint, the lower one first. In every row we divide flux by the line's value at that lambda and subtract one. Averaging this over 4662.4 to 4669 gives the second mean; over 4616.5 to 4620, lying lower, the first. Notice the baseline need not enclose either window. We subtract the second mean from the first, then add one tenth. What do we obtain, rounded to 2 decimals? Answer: 0.10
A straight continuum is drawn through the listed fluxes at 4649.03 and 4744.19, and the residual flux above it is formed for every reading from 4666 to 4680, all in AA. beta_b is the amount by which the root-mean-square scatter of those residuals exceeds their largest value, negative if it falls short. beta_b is -2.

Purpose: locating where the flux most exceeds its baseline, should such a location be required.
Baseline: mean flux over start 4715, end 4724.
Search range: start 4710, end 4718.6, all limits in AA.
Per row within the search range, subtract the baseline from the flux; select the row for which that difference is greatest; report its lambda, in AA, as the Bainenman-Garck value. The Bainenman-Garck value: 4713.71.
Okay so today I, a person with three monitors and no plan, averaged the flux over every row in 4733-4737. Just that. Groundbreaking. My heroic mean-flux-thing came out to 10.9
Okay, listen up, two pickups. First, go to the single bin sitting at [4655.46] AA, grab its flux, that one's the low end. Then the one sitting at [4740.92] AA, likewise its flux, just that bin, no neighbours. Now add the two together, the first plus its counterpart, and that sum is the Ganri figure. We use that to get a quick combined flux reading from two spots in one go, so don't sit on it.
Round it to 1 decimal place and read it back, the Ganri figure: 20.3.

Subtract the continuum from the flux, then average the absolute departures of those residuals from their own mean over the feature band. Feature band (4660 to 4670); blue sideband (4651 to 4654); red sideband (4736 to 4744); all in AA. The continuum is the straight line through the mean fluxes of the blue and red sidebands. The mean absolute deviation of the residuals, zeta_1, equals 0.79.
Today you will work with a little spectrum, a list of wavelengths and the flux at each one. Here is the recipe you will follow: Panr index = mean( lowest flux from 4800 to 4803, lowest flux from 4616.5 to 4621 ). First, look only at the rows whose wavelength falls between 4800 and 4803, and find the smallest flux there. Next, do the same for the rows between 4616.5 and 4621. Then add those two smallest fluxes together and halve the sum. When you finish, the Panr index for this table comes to 8.34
